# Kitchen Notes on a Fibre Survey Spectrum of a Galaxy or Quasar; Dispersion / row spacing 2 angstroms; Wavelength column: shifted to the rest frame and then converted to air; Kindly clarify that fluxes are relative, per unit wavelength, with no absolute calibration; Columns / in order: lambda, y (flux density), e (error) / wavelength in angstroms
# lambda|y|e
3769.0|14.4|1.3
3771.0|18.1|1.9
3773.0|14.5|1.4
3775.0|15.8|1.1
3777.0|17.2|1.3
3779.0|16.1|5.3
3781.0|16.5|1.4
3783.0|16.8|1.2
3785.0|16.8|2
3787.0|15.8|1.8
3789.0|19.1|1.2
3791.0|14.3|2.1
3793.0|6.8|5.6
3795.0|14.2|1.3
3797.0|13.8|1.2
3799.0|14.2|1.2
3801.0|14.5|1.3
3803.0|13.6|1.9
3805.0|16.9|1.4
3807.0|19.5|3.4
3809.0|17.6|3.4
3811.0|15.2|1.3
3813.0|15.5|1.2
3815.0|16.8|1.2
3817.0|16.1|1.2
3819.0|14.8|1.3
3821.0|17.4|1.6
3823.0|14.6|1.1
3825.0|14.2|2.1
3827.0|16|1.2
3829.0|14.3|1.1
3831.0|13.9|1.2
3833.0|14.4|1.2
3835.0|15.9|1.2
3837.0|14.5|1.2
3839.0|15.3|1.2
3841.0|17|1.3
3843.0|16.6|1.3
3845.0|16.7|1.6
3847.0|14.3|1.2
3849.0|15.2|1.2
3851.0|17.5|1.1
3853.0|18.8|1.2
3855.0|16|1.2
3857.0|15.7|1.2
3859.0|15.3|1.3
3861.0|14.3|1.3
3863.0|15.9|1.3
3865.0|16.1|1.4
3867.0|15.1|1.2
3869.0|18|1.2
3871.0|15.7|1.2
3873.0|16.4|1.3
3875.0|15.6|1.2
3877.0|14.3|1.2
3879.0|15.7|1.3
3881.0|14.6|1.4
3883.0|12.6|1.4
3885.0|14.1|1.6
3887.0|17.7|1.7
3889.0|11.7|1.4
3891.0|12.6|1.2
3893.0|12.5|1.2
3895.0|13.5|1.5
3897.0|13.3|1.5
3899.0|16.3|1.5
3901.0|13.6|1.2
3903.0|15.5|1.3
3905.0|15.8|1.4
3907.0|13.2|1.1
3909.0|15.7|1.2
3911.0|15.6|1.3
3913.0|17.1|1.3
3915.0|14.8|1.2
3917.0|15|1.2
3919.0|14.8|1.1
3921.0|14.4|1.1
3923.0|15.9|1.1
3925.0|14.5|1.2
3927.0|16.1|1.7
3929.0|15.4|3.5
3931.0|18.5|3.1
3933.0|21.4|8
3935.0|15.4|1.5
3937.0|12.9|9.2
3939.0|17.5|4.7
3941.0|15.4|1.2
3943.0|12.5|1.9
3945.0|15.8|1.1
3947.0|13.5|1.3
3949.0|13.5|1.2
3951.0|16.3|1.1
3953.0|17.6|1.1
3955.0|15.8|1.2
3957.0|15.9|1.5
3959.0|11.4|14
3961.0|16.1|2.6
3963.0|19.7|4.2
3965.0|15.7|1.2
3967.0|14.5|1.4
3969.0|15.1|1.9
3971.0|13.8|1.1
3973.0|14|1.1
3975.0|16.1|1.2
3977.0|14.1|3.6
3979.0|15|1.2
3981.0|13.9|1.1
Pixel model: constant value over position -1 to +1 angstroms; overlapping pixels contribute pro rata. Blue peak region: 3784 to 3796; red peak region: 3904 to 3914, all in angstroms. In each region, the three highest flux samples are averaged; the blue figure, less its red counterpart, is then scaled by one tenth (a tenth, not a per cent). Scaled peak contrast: 0.103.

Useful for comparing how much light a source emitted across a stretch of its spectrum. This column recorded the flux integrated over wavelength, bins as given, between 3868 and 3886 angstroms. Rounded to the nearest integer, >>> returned 274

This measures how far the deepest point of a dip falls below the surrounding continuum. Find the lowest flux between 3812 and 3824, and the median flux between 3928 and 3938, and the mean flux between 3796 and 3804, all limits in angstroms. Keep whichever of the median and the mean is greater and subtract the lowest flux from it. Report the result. 0.8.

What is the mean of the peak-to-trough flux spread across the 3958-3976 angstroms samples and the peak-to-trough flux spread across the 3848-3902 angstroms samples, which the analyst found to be 7.7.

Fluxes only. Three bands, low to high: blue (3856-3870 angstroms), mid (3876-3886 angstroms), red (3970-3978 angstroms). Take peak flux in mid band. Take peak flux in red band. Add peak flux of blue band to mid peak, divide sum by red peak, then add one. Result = 3.1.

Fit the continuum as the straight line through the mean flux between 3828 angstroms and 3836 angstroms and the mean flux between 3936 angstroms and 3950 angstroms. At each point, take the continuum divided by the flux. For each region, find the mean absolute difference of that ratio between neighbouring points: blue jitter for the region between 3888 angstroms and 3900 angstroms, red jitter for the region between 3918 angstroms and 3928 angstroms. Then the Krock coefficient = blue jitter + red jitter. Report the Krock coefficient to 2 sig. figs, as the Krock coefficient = 0.16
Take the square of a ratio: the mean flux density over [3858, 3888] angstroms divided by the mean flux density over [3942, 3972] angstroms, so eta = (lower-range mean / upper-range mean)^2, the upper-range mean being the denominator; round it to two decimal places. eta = 1.04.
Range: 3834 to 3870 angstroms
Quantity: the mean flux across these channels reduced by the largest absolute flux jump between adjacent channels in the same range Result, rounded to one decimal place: 13.1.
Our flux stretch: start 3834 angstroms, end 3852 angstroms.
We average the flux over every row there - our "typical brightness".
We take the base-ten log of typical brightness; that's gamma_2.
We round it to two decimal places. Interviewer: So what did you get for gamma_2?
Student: 1.20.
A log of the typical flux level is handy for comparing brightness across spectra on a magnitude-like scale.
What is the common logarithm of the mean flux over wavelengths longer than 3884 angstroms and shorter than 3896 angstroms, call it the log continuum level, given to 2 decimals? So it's 1.14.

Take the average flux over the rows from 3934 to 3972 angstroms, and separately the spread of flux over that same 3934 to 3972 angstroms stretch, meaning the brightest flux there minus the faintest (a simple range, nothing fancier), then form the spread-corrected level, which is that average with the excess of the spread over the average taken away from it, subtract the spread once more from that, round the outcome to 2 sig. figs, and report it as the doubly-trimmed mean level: 14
